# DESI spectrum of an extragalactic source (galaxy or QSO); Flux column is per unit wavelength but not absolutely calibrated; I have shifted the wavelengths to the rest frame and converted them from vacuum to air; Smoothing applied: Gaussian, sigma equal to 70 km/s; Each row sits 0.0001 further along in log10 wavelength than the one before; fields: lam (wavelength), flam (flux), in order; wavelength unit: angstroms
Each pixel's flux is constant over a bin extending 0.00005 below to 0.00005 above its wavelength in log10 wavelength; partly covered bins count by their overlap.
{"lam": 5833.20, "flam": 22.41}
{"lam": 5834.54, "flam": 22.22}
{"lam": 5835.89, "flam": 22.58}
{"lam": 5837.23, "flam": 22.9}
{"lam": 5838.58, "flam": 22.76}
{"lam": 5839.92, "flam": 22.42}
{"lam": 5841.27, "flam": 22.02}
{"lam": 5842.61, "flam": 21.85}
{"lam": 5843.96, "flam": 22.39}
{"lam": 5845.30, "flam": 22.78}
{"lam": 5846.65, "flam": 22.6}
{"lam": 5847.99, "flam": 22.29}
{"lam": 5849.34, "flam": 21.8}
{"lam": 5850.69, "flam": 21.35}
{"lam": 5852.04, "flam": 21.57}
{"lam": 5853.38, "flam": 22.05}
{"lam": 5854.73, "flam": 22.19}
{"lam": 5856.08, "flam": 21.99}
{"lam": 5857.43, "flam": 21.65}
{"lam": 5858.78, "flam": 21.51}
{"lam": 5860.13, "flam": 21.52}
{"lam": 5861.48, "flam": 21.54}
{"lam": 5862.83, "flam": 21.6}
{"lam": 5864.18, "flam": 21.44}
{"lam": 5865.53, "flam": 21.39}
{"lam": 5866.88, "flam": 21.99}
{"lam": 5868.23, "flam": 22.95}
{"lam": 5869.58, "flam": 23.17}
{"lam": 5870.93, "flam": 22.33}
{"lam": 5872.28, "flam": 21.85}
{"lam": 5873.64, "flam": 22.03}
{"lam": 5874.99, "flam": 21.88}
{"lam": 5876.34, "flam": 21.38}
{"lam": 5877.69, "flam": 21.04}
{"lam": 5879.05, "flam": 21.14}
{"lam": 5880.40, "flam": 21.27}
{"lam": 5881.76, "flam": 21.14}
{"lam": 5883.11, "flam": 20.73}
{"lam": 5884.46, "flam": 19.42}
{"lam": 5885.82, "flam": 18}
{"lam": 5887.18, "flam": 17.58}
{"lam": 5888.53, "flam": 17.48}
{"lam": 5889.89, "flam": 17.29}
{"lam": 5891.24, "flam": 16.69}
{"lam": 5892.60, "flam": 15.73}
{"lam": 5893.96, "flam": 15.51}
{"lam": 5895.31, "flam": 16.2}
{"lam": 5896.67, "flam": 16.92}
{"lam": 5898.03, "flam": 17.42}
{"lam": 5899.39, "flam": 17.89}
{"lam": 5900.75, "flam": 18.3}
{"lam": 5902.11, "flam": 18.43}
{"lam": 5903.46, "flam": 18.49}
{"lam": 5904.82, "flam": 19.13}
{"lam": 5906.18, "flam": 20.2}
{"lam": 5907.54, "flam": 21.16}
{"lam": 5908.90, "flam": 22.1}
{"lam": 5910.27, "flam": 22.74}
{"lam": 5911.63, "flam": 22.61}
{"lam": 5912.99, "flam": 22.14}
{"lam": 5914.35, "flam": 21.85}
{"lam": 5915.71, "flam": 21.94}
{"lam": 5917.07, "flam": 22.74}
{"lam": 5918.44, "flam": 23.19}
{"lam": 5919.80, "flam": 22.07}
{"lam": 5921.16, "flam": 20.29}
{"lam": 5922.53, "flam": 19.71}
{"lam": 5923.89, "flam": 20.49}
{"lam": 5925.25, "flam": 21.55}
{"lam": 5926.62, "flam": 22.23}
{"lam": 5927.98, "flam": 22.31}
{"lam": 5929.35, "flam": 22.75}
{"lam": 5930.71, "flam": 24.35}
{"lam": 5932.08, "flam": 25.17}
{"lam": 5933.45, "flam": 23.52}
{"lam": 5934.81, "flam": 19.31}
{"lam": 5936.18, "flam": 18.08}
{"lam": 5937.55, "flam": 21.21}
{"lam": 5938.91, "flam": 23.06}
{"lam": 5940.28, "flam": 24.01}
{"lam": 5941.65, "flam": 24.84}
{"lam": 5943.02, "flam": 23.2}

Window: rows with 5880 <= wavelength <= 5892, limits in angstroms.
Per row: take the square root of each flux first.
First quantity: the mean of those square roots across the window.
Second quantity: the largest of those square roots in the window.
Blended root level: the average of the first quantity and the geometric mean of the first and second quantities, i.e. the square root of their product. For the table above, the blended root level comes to 4.40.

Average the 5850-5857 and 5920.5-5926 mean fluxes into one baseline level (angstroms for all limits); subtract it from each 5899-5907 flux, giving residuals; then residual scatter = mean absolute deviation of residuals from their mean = 0.62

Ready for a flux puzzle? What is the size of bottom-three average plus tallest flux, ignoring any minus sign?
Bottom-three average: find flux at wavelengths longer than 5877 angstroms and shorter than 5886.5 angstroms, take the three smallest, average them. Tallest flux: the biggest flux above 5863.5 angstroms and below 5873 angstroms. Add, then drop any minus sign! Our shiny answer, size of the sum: 42.6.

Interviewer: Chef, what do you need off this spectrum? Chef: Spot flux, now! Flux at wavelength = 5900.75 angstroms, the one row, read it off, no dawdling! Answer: 18.3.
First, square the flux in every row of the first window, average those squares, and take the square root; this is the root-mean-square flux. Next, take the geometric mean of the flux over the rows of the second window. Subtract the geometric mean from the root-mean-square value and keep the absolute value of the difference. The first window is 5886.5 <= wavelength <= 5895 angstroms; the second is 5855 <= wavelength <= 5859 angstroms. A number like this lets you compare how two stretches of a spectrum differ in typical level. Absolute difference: 4.98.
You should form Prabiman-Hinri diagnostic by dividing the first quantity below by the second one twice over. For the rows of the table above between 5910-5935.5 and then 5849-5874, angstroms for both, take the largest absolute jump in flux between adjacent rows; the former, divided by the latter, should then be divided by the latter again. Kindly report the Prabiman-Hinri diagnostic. 4.6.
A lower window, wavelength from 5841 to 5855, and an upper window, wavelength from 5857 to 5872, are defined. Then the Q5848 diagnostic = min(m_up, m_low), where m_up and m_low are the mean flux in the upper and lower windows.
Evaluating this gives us 21.9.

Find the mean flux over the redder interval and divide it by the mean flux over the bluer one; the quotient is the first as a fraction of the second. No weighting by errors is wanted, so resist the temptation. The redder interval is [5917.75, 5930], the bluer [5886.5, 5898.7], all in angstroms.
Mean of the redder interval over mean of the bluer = 1.29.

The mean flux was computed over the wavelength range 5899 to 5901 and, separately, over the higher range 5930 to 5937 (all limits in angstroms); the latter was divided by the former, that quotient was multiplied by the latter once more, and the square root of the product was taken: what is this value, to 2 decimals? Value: 5.19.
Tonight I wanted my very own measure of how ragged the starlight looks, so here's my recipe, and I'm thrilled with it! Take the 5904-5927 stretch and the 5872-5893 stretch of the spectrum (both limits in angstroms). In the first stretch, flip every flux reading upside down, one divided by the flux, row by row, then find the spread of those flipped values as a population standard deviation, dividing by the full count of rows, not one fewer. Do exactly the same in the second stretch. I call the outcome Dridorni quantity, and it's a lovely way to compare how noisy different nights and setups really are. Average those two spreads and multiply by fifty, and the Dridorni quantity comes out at 0.21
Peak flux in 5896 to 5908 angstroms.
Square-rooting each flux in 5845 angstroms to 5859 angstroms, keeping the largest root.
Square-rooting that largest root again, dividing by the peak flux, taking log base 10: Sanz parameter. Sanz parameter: -0.99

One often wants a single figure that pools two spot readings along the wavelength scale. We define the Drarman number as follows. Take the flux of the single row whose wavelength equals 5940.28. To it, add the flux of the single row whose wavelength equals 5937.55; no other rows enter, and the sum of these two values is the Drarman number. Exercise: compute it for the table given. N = 45.2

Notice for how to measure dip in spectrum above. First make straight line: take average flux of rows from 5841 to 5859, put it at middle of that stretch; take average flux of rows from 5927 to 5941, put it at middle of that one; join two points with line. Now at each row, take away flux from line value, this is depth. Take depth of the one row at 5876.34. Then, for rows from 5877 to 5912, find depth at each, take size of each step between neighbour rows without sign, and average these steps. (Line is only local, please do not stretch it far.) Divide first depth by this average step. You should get 1.4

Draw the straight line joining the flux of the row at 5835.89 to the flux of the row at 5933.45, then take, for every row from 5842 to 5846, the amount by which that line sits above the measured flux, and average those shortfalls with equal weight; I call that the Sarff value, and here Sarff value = 0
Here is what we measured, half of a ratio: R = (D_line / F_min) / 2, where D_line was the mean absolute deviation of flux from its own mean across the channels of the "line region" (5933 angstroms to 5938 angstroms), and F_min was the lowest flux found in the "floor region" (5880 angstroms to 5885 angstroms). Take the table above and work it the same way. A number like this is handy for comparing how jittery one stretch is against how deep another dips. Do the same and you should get 0.047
